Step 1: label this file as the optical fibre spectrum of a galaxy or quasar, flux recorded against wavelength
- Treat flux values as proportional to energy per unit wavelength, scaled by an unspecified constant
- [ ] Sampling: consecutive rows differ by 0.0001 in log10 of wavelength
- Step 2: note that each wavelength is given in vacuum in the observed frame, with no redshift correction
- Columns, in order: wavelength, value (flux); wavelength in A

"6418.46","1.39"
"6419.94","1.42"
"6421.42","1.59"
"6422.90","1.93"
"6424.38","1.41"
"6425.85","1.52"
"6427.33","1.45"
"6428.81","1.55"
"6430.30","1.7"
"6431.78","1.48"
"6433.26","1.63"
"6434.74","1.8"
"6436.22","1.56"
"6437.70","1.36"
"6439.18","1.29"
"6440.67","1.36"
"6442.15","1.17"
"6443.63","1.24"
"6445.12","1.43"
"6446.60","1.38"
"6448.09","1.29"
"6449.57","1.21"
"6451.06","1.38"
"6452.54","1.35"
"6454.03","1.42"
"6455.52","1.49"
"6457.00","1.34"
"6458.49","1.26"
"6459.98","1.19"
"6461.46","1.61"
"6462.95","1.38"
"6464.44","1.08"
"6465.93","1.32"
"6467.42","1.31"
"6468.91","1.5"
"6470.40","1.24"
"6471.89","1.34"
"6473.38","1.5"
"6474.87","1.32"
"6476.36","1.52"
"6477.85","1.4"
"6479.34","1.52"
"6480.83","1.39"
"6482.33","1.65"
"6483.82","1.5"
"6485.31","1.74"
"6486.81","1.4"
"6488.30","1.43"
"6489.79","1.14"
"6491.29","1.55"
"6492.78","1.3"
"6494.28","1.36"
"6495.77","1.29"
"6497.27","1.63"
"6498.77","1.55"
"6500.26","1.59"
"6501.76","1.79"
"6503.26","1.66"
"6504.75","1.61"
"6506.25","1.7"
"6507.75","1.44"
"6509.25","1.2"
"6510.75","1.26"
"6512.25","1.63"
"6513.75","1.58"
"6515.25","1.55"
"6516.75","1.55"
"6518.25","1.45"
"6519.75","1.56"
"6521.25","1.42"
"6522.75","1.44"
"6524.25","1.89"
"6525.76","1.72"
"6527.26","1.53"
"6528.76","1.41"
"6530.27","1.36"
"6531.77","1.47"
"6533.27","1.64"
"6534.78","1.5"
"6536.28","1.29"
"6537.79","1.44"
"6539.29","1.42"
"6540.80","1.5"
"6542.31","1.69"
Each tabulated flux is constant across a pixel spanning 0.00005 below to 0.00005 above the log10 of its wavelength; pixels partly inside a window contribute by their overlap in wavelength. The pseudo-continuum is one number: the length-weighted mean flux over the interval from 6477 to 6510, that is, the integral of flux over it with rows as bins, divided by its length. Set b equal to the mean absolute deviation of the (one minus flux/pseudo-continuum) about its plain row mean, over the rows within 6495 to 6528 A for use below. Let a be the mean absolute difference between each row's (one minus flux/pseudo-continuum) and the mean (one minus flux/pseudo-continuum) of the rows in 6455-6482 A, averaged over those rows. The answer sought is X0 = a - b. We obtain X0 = -0.01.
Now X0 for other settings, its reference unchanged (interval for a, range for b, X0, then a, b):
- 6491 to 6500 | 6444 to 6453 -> 0.05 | 0.087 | 0.04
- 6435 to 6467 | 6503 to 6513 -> -0.05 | 0.064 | 0.11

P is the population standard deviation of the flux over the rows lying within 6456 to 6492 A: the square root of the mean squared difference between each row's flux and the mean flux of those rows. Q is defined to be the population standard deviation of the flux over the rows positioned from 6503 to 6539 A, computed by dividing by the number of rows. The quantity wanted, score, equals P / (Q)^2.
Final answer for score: 6.7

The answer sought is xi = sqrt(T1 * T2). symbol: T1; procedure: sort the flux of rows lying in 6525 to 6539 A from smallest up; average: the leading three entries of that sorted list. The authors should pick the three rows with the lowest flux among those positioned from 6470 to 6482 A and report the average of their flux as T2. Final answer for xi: 1.33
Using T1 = 1.35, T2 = 1.30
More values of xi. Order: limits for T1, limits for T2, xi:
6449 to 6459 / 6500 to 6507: 1.43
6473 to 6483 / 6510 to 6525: 1.37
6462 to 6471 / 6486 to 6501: 1.23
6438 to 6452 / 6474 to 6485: 1.29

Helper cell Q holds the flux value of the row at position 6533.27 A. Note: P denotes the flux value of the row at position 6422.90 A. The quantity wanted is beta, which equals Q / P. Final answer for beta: 0.85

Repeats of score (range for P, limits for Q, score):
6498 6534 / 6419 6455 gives 4.9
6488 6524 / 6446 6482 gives 11.3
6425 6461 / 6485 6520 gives 5.5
